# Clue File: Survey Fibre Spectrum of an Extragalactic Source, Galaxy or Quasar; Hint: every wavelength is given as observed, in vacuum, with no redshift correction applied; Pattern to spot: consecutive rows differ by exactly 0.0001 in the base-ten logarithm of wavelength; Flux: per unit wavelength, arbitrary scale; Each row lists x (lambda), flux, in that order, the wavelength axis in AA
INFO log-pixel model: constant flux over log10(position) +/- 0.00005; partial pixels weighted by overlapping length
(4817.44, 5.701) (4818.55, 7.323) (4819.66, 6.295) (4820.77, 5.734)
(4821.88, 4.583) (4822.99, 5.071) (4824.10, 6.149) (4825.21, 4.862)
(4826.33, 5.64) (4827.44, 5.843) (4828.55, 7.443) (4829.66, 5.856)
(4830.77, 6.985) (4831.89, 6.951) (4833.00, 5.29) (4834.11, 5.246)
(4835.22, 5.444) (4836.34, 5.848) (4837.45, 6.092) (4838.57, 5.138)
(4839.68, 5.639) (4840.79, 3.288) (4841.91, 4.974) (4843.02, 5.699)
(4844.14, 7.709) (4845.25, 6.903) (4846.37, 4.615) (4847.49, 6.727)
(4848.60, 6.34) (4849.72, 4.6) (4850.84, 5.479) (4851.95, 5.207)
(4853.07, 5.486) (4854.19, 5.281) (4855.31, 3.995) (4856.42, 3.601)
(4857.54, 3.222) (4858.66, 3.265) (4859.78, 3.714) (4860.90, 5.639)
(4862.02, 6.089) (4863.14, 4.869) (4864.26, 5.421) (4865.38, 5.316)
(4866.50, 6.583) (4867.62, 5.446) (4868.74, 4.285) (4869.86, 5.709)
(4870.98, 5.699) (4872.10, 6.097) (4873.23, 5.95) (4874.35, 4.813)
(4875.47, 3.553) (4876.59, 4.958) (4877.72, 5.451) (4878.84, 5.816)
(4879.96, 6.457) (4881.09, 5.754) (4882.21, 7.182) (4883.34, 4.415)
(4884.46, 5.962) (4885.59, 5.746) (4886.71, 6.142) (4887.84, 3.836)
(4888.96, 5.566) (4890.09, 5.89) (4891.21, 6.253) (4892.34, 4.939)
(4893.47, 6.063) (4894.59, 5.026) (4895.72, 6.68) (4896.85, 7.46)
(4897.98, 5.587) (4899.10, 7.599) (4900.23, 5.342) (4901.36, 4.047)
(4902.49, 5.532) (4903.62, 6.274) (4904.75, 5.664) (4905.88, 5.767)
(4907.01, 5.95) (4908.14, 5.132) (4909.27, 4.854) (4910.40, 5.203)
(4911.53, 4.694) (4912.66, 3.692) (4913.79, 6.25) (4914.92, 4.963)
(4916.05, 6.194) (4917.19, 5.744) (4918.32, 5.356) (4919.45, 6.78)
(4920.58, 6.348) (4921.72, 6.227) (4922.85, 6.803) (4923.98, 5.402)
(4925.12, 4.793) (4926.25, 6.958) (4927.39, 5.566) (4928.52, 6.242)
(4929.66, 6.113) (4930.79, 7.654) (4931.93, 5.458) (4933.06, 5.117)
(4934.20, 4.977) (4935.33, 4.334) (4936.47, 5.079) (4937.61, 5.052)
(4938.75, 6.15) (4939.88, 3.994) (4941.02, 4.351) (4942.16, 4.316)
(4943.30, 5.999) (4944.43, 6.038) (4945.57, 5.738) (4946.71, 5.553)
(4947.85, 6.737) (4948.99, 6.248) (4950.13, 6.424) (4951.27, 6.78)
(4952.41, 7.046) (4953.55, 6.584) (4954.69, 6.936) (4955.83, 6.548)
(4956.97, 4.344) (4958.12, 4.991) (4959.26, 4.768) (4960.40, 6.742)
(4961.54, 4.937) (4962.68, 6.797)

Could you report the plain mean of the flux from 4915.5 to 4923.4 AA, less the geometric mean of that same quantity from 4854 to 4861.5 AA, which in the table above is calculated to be 2.2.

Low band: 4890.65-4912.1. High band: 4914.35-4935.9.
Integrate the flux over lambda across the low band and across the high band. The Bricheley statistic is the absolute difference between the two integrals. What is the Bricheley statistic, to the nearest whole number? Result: 4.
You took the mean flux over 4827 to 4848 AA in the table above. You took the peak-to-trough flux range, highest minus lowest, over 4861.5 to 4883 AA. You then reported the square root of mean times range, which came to 4.62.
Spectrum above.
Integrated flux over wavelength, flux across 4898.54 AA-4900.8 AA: 14.6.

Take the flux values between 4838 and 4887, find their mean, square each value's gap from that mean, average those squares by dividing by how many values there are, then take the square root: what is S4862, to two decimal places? 1.05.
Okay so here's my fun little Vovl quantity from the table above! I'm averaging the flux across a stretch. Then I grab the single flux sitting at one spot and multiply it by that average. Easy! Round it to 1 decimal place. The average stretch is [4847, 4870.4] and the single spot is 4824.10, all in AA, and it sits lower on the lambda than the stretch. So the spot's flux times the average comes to 31.1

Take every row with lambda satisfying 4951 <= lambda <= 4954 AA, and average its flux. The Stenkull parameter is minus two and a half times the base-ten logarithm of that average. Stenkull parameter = -2.08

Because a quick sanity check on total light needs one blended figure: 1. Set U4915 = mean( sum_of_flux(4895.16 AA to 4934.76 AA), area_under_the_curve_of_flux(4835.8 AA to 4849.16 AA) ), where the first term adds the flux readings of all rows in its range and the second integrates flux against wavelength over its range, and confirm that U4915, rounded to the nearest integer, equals 140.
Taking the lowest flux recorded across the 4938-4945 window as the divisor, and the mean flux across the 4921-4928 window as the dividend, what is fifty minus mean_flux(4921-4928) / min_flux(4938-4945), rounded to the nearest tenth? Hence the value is 48.5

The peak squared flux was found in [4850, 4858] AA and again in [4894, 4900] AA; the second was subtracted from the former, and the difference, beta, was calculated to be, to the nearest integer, -28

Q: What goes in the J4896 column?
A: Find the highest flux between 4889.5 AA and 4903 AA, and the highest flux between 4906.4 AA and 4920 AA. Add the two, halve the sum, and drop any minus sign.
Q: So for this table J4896 7.19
